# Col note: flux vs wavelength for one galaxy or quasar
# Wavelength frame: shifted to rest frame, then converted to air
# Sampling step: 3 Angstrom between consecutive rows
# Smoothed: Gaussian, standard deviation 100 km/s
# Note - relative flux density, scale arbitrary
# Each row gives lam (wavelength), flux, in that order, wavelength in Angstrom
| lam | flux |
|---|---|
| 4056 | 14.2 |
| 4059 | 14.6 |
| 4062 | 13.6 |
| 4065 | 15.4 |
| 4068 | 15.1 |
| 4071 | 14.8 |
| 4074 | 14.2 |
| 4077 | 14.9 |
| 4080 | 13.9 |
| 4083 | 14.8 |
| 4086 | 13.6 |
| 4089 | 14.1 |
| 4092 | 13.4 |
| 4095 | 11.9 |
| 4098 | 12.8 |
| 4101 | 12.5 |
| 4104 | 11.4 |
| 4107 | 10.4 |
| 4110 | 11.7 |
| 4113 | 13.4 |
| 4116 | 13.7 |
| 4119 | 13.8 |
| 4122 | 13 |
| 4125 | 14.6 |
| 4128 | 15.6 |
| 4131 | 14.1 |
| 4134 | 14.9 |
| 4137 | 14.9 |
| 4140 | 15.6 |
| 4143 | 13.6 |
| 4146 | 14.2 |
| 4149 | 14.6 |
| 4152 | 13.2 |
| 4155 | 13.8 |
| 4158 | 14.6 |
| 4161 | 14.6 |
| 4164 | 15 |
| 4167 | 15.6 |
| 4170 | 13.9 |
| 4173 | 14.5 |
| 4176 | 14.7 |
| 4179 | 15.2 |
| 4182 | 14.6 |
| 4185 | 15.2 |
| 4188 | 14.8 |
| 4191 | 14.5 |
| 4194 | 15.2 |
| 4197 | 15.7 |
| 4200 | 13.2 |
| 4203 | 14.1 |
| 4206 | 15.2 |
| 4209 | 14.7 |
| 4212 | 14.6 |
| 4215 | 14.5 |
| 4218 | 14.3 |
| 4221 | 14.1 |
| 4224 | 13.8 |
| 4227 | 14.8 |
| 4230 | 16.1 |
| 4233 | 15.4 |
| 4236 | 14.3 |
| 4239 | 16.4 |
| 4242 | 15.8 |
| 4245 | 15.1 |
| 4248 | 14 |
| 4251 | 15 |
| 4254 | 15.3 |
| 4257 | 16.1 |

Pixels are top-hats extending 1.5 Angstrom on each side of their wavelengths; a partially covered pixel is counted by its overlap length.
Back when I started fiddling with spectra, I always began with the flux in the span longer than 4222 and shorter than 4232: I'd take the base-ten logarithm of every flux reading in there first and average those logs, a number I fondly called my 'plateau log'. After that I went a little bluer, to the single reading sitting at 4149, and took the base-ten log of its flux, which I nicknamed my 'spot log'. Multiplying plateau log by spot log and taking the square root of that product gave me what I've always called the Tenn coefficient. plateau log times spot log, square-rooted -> 1.17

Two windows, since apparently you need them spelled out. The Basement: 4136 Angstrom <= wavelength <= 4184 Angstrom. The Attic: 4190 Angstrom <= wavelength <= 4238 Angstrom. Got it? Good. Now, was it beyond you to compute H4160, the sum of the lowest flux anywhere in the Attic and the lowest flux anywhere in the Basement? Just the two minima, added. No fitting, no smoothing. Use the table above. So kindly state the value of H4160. 26.4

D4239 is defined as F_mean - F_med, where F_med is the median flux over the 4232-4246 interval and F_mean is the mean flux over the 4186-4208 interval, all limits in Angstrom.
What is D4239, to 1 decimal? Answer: -0.7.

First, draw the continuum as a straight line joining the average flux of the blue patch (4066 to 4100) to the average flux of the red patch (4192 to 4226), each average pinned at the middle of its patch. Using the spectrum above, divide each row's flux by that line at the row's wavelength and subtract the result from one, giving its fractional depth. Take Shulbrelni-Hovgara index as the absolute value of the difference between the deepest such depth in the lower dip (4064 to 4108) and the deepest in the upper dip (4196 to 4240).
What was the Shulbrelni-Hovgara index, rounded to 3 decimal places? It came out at 0.173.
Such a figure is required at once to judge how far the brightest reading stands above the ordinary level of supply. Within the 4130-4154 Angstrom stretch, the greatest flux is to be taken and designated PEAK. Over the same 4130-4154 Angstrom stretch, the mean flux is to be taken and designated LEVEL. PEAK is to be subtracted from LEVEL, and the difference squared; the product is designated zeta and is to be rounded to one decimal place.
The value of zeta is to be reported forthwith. 1.5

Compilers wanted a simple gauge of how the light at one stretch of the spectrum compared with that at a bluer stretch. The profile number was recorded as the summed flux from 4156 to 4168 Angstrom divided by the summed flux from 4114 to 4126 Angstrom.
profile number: 1.09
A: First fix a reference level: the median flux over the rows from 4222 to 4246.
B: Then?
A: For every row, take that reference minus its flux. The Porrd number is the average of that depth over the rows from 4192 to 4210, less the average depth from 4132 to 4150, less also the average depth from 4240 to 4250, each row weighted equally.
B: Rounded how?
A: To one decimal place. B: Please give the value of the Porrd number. -0.3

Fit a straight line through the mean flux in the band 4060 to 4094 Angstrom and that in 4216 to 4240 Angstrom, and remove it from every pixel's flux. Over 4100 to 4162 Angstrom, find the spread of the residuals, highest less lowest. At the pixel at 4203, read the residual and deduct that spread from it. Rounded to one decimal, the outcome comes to -5.8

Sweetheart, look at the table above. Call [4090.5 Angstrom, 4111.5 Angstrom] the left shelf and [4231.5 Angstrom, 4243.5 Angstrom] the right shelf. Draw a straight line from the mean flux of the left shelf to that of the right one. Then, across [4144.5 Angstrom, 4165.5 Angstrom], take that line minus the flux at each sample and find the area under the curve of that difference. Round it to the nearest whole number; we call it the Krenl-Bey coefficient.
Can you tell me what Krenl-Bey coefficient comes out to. -19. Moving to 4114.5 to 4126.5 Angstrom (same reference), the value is -15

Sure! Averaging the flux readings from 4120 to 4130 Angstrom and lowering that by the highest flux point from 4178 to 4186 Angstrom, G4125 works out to -0.8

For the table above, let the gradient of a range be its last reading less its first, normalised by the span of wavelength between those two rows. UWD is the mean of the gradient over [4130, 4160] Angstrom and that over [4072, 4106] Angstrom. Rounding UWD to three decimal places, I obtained -0.037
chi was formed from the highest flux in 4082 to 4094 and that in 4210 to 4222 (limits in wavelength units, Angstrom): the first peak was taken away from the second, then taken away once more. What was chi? -15.0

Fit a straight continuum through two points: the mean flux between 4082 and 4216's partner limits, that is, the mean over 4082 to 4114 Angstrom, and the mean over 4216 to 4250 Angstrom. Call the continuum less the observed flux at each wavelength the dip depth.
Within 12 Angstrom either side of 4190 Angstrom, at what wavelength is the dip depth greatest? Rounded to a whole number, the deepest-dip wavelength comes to 4200 Angstrom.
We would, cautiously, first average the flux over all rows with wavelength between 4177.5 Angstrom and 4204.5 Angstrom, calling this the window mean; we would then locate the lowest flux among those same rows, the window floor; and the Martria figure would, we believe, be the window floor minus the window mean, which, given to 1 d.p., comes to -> -1.5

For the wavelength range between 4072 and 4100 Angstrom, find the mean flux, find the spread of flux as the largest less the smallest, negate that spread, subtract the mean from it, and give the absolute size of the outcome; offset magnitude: 16.7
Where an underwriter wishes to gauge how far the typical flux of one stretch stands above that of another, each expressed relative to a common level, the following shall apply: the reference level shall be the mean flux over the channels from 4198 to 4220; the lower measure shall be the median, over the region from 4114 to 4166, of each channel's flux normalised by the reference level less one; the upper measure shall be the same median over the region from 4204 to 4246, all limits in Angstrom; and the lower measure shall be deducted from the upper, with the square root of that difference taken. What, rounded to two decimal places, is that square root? 0.10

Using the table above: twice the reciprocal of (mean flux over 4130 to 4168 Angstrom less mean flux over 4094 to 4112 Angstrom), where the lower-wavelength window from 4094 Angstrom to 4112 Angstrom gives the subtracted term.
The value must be 0.7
